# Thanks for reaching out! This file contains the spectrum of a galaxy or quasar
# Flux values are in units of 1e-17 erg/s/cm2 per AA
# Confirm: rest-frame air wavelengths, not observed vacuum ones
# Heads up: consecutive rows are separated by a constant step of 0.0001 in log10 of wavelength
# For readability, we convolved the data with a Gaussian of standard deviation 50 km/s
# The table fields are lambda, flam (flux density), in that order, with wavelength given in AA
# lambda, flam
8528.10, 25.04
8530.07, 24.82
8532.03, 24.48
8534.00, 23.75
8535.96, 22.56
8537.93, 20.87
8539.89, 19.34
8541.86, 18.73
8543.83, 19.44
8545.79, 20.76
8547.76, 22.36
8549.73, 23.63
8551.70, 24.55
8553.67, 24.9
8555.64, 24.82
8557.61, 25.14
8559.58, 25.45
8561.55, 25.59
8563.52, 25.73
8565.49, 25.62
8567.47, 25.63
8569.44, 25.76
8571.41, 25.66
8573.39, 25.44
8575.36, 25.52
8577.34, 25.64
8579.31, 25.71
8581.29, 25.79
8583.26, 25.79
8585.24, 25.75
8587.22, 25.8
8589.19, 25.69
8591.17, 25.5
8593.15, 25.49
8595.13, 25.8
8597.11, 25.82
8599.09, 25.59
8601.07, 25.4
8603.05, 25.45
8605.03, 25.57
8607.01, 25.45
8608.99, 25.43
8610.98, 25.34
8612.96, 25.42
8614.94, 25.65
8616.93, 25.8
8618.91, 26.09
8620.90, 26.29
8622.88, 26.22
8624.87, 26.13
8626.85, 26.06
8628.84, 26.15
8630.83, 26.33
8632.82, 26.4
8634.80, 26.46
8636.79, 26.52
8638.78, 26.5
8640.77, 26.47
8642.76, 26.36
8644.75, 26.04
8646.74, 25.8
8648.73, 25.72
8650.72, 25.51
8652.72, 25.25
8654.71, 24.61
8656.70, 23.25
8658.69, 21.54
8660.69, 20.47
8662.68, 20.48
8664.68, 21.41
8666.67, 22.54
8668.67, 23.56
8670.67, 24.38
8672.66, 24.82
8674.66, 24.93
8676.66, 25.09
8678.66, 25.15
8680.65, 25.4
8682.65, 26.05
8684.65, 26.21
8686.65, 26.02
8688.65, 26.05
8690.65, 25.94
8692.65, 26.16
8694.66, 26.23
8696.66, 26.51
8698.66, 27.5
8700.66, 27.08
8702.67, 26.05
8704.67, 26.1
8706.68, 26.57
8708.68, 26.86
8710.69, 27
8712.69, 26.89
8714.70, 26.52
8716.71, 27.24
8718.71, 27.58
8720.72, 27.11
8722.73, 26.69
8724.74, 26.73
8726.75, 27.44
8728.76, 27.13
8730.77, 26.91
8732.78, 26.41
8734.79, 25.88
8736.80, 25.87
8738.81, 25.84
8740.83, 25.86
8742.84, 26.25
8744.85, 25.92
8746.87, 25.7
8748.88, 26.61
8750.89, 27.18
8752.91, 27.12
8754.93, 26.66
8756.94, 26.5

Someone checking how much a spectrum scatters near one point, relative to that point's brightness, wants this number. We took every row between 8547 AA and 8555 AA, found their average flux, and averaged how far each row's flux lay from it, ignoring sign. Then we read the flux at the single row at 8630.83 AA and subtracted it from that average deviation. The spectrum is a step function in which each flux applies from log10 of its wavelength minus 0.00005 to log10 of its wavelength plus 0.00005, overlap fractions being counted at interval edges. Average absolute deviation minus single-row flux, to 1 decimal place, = -25.5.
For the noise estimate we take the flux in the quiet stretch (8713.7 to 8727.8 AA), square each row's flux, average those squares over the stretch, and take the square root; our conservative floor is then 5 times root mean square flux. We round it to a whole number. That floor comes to 135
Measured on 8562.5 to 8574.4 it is 128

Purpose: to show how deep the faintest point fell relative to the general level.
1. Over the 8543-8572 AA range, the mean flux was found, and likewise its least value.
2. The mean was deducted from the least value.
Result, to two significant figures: -4.9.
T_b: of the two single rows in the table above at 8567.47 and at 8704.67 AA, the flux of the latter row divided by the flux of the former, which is 1.02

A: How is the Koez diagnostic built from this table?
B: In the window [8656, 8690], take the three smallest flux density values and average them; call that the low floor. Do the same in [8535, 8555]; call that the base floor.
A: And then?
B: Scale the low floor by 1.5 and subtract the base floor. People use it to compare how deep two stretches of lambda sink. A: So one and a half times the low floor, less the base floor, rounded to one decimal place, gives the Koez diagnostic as 12.0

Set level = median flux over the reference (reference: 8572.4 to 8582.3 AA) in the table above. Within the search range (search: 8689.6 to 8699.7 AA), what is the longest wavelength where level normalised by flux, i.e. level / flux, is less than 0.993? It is 8698.66 AA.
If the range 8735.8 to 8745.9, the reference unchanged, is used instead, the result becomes 8744.85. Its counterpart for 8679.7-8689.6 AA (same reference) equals 8688.65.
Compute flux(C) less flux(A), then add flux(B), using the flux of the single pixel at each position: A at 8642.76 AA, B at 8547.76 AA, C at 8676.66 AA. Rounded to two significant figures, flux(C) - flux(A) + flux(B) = 21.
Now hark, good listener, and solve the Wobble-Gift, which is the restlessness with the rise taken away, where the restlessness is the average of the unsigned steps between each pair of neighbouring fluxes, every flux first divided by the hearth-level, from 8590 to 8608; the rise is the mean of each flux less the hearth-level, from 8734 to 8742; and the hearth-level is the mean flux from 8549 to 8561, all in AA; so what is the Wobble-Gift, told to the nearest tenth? -1.1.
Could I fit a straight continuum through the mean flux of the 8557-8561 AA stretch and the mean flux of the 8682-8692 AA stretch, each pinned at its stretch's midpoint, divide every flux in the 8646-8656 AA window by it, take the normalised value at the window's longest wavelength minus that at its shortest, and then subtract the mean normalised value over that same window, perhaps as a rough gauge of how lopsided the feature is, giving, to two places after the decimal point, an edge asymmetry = -1.03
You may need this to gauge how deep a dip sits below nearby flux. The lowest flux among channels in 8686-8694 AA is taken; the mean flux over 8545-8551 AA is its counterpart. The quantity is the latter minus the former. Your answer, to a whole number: -4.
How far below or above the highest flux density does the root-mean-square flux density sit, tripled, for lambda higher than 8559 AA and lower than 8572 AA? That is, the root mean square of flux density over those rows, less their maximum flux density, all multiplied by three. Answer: -0.4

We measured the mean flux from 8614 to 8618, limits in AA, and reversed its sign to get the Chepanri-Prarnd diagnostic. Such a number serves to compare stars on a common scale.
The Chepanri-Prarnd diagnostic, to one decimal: -25.7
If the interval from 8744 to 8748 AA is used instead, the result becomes -25.8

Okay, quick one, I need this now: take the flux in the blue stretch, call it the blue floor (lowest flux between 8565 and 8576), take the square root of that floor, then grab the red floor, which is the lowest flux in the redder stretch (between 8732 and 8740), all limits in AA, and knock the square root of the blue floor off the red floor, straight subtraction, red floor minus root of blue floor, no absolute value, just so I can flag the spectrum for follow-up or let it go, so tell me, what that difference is 20.8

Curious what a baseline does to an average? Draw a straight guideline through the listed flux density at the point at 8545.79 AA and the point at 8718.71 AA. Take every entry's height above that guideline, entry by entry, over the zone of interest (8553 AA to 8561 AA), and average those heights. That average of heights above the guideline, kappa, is 3.9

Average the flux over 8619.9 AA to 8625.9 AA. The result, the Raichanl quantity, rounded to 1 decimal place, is 26.2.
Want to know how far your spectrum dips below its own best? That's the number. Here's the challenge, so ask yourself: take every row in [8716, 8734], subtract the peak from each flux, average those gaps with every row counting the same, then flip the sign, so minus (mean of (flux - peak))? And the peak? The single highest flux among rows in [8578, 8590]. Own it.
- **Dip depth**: -1.2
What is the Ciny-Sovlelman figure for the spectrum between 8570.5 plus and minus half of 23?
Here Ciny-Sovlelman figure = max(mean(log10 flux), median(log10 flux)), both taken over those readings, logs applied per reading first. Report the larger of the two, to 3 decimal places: 1.409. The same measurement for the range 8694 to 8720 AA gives 1.429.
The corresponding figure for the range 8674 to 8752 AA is 1.421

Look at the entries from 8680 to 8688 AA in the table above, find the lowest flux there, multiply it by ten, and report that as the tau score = 254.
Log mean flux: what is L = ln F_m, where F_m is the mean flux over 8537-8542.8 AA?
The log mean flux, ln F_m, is 2.98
